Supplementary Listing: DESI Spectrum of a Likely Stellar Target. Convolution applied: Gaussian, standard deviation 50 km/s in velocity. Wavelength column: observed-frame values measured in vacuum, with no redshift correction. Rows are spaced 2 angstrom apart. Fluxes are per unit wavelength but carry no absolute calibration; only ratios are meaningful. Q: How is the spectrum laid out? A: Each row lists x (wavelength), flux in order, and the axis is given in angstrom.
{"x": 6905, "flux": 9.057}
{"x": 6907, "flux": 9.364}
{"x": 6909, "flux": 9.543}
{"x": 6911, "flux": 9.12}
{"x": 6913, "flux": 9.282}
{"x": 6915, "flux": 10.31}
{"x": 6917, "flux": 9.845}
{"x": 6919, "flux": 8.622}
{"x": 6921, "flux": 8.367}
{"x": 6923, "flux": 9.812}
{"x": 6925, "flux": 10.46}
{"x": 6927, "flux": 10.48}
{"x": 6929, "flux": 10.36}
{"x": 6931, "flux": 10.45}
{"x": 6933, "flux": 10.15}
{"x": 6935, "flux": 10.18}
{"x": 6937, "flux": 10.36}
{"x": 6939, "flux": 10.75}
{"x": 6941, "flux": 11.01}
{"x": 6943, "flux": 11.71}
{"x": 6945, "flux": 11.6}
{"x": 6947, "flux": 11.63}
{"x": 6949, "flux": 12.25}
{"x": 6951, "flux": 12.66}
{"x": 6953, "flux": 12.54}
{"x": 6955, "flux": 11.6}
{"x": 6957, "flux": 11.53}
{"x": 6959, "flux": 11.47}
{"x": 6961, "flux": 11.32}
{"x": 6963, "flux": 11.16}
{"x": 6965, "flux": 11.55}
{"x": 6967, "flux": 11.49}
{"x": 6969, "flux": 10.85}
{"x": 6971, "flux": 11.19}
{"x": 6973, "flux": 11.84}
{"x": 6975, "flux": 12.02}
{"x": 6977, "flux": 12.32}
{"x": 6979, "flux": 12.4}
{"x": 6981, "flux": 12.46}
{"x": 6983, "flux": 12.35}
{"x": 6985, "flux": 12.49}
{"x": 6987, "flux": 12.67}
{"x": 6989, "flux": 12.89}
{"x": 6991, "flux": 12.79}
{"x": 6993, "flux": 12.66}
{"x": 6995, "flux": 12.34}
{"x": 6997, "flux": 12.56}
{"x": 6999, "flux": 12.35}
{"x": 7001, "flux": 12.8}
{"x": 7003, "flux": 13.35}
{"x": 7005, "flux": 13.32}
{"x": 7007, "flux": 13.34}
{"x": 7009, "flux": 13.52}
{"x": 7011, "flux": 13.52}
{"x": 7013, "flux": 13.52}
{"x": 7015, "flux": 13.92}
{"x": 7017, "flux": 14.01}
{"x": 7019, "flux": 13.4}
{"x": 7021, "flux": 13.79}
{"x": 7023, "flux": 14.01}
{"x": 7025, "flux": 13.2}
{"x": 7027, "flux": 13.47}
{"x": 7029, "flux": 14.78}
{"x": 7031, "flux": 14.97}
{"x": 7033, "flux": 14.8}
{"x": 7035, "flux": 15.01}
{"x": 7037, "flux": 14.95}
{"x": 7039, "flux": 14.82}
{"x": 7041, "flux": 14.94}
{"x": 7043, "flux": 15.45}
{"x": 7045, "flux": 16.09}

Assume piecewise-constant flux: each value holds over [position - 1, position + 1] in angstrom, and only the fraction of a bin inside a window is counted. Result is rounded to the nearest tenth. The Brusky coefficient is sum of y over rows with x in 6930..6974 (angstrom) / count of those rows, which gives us 11.3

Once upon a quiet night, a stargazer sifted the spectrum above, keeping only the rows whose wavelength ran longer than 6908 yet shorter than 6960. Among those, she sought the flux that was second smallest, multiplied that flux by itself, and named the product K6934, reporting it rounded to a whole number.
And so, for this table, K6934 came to 74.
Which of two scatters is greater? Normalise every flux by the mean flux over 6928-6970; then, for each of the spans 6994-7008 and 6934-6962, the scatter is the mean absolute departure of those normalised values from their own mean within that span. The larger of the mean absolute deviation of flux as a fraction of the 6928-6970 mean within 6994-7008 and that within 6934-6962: 0.047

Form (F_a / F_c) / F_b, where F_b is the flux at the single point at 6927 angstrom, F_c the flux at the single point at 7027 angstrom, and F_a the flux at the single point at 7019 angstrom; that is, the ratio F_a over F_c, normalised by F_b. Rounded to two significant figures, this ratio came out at 0.095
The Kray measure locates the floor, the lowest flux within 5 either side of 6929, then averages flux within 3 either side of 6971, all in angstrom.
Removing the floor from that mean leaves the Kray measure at 1.1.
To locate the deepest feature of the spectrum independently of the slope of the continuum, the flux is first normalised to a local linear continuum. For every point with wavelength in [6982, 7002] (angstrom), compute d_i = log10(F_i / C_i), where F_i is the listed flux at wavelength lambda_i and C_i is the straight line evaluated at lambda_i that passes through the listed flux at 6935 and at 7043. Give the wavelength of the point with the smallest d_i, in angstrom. 6999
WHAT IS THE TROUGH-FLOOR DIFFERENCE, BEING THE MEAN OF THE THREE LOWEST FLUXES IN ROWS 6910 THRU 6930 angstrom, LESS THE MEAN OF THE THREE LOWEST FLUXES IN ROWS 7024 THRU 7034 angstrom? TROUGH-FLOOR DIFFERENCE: -5.1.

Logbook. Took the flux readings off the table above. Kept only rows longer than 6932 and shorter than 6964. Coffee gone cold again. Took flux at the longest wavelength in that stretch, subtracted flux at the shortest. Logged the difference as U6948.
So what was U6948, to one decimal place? 1.0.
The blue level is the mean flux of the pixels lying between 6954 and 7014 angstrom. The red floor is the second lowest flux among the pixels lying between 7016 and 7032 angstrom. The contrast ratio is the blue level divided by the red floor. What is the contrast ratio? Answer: 0.92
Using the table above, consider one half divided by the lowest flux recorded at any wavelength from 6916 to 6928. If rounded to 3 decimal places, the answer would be 0.060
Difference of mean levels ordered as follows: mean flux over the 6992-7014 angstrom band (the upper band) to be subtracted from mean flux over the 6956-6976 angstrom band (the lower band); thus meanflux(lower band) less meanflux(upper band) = -1.6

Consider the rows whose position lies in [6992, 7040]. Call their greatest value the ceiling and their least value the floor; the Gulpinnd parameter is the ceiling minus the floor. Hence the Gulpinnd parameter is 2.7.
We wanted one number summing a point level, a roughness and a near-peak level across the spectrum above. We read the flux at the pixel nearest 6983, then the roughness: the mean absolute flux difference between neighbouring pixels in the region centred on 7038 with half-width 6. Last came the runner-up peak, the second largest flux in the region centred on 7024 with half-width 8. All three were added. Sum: 27.3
